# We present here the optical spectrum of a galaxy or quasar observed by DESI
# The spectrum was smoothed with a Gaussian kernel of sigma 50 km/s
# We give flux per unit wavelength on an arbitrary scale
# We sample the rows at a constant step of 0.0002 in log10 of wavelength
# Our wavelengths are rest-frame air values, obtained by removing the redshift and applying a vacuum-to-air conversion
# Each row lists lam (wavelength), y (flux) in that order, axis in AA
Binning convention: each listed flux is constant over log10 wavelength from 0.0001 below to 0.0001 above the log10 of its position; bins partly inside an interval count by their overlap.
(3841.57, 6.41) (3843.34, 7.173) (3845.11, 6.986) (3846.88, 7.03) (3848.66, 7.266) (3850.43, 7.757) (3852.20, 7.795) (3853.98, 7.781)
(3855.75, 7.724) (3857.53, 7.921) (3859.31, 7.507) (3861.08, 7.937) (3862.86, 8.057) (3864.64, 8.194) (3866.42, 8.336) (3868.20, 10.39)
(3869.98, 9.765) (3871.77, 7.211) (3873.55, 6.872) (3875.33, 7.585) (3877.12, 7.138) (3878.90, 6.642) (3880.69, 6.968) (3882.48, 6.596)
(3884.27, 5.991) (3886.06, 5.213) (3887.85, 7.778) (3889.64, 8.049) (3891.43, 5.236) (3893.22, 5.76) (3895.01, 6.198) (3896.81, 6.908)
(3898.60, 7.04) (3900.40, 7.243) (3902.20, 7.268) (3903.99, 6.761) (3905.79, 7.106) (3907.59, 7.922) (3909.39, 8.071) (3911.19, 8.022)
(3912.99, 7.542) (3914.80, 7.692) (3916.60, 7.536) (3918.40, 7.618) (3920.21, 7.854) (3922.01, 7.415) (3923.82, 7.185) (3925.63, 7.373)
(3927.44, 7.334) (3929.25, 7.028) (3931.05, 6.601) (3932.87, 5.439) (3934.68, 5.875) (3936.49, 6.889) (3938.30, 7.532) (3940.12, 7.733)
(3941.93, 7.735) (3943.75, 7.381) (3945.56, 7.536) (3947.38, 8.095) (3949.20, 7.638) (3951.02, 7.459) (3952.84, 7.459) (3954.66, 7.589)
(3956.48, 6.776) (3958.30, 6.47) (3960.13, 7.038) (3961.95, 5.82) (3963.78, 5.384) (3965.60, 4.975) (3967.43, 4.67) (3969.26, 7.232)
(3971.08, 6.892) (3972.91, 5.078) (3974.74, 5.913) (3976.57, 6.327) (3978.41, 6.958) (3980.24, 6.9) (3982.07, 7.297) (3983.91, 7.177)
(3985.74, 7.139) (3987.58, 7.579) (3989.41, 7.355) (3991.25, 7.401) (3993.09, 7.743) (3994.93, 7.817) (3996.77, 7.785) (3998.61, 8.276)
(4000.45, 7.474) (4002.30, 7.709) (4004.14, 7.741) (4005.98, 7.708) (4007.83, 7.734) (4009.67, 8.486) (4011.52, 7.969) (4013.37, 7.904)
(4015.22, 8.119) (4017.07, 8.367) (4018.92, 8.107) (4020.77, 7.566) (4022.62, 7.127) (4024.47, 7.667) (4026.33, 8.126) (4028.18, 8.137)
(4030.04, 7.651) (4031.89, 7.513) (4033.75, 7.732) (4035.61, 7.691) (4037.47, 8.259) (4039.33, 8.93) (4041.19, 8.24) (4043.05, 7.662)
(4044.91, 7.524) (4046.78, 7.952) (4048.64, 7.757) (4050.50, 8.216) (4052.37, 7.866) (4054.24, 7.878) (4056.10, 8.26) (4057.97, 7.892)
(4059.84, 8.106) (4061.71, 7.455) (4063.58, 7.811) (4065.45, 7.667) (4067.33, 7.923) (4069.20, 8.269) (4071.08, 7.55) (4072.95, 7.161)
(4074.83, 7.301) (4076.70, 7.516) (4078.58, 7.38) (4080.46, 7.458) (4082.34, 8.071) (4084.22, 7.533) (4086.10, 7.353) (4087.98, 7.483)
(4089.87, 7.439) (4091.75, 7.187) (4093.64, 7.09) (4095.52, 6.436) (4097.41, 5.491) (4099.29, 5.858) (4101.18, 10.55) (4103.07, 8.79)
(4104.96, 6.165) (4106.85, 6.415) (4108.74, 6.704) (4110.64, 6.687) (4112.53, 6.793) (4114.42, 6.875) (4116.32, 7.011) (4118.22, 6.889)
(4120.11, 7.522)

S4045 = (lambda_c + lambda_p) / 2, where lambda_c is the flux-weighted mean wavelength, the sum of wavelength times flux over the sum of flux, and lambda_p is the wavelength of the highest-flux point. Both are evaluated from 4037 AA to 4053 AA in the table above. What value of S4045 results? 4042.1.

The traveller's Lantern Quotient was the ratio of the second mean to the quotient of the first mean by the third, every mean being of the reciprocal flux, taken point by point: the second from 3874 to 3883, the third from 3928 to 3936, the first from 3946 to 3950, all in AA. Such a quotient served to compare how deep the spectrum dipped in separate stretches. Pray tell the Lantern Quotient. 0.18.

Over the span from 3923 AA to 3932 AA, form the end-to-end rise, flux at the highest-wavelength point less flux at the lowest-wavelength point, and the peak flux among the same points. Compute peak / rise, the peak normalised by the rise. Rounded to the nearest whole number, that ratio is -13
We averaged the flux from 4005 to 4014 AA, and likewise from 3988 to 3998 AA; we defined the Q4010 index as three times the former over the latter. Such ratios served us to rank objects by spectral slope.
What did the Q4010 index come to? 3.13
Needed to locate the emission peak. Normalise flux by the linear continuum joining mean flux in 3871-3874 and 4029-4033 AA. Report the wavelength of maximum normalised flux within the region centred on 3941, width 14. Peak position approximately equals 3947.38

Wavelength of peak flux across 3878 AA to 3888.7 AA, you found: 3887.85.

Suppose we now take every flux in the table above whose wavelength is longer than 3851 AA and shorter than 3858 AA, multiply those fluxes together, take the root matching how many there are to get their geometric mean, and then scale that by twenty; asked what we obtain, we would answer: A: 156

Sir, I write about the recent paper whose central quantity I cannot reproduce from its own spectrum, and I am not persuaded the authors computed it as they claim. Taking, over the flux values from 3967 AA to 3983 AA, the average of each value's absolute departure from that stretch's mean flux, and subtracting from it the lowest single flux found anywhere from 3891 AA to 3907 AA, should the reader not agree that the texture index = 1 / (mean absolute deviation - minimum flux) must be -0.224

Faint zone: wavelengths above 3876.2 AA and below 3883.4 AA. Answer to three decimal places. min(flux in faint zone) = 6.596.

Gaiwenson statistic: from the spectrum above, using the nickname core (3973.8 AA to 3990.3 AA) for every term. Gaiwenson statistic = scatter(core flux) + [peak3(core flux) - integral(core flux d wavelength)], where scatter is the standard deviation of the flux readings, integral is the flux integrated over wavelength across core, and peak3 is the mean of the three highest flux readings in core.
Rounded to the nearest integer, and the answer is -107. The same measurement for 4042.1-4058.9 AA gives -124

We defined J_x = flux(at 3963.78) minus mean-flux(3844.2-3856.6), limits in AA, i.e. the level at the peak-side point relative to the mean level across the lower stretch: -2.1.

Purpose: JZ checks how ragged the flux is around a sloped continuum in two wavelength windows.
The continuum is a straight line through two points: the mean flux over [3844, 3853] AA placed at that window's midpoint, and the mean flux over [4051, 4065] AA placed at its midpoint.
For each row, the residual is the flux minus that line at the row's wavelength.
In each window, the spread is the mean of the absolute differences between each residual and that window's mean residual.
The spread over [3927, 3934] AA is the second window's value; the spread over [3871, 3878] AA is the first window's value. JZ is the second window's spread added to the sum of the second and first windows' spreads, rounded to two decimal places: 1.37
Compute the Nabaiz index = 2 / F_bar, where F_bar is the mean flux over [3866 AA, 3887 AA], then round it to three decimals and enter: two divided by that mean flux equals 0.271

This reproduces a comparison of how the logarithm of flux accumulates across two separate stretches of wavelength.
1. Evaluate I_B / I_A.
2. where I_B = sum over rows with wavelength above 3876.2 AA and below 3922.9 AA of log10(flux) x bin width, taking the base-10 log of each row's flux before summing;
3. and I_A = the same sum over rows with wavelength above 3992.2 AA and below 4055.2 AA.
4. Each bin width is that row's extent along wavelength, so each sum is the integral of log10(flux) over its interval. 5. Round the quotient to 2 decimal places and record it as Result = 0.70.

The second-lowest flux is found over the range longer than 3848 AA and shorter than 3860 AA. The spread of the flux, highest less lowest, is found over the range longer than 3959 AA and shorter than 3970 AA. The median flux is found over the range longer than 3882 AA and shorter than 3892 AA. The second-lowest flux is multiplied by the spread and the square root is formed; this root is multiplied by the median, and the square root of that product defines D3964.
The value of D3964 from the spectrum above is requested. 5.3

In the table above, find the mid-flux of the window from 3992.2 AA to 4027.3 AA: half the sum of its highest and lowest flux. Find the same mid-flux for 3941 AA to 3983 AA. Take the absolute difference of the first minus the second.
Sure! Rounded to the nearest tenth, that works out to 1.4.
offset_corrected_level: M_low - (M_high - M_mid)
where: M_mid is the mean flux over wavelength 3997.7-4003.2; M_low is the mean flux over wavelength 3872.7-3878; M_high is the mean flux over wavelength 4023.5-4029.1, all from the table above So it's 7.0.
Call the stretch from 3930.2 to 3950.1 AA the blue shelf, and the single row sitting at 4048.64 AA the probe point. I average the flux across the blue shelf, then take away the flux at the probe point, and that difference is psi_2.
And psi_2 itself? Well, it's -0.6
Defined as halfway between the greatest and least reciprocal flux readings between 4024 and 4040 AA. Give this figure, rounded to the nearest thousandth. 0.123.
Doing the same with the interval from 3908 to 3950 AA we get 0.154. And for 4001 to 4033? 0.129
